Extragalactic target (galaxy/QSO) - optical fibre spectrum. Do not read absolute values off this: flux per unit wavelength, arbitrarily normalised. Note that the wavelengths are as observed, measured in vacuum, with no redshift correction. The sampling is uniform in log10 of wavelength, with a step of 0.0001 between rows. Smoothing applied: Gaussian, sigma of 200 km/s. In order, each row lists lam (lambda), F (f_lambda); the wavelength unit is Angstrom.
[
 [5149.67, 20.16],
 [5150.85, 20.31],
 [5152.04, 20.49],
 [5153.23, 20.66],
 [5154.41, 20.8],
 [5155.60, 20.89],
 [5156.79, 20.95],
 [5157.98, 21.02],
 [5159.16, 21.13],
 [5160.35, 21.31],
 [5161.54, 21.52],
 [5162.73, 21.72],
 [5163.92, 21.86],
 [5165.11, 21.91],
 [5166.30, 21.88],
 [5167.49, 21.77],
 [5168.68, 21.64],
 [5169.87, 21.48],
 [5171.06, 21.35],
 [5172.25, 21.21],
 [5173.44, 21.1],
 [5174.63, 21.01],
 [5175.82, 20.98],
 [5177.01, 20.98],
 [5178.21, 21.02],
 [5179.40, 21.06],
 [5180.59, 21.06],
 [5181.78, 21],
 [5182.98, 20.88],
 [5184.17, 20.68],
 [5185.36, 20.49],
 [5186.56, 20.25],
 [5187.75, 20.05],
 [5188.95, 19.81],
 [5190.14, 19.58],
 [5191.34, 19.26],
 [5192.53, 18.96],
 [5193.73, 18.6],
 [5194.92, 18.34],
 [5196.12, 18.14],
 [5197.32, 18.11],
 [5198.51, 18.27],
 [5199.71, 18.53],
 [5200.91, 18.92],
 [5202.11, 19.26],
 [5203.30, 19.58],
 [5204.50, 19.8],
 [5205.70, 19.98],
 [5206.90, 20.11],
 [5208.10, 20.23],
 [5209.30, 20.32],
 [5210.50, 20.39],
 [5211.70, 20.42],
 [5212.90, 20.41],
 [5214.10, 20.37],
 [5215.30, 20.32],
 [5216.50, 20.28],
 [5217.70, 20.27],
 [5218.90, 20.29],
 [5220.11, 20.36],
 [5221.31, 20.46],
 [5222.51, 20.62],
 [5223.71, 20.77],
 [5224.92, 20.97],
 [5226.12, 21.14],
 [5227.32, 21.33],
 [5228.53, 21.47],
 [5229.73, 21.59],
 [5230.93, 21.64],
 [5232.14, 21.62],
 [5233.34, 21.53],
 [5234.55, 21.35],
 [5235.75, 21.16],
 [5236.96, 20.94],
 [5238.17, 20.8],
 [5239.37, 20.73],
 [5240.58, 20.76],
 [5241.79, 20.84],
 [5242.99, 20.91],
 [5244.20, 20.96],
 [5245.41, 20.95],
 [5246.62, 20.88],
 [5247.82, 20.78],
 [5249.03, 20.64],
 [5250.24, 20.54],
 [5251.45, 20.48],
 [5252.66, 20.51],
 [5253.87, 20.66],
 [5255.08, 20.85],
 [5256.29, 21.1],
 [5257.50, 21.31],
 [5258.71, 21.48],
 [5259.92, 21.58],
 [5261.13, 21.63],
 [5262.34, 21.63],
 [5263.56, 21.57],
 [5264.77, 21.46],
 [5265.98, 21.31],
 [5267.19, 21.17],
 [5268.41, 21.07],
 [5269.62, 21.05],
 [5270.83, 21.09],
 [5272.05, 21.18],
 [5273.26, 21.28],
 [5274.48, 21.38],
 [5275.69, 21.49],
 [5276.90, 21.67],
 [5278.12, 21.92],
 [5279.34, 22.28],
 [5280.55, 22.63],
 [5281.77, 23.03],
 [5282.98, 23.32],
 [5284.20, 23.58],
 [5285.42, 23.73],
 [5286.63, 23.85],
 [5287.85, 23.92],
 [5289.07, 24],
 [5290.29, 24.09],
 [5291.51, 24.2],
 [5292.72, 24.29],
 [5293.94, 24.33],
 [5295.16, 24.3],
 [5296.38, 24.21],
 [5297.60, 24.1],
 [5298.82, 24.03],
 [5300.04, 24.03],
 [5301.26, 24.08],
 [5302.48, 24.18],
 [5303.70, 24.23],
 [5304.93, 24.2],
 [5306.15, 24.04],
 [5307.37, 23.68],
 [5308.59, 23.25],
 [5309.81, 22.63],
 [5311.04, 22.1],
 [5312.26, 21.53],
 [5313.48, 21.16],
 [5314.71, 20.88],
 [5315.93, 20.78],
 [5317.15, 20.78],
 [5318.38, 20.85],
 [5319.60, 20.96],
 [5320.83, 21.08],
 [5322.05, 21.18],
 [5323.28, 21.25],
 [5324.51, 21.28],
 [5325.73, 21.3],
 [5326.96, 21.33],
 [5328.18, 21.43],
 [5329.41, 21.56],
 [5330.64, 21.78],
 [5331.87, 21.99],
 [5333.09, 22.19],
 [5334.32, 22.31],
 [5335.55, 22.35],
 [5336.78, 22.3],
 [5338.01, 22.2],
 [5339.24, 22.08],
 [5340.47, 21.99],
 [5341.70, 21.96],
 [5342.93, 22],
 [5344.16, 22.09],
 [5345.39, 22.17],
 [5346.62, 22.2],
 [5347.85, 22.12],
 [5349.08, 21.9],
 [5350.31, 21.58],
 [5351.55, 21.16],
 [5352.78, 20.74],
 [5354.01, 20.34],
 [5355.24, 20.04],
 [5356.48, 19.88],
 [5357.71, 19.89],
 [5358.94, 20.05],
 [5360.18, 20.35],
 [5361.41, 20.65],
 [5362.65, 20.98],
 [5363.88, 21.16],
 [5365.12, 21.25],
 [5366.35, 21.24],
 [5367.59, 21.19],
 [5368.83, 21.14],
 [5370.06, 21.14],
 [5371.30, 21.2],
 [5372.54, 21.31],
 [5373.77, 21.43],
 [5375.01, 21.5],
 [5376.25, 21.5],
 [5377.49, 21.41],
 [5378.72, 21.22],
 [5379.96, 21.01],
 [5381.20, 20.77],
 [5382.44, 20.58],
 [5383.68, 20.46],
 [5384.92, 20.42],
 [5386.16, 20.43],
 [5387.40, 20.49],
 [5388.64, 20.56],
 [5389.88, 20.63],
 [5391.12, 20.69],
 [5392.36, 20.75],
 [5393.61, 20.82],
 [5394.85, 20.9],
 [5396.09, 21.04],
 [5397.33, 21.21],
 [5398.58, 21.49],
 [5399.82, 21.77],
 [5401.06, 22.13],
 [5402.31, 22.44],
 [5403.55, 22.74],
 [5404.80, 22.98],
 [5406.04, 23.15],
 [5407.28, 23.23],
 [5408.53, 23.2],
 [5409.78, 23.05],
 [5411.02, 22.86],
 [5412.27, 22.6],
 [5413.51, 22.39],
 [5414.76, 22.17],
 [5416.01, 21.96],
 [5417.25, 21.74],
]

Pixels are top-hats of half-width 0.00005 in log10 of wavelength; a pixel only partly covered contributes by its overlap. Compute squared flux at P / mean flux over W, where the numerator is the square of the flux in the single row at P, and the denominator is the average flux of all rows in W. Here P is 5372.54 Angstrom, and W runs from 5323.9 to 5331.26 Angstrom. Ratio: 21.2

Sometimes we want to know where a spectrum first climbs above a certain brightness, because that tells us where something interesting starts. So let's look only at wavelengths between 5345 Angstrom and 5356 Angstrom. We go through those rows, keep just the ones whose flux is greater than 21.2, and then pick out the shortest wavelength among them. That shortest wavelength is 5345.39 Angstrom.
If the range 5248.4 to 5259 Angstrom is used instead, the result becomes 5257.50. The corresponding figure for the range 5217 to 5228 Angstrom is 5227.32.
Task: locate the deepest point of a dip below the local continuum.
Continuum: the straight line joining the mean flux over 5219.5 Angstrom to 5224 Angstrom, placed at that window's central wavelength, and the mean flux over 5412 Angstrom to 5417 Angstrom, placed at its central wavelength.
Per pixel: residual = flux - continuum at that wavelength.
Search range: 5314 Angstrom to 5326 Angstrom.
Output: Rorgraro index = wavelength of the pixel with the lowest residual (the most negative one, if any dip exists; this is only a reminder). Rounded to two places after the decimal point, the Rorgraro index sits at 5317.15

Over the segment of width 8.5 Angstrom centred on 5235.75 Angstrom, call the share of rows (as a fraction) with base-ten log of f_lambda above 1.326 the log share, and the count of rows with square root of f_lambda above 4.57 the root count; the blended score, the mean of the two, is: 2.7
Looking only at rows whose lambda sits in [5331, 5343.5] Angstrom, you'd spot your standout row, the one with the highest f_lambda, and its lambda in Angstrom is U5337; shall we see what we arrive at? 5335.55 Angstrom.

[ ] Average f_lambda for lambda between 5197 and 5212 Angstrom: 19.5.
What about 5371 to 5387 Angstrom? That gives 21.0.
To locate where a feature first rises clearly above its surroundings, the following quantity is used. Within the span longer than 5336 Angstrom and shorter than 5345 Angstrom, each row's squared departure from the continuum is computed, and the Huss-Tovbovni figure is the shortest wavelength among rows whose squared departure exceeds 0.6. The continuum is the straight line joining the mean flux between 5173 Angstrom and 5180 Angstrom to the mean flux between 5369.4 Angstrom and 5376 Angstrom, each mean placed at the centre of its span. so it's 5336.78 Angstrom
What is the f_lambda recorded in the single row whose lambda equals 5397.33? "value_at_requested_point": 21.21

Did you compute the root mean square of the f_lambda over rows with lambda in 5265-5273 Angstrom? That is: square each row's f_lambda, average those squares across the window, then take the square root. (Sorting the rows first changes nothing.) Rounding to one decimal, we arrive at 21.1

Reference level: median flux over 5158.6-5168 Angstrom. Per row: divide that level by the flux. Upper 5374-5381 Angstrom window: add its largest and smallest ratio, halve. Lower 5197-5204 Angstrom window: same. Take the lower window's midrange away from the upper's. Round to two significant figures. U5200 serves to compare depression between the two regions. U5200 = -0.13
